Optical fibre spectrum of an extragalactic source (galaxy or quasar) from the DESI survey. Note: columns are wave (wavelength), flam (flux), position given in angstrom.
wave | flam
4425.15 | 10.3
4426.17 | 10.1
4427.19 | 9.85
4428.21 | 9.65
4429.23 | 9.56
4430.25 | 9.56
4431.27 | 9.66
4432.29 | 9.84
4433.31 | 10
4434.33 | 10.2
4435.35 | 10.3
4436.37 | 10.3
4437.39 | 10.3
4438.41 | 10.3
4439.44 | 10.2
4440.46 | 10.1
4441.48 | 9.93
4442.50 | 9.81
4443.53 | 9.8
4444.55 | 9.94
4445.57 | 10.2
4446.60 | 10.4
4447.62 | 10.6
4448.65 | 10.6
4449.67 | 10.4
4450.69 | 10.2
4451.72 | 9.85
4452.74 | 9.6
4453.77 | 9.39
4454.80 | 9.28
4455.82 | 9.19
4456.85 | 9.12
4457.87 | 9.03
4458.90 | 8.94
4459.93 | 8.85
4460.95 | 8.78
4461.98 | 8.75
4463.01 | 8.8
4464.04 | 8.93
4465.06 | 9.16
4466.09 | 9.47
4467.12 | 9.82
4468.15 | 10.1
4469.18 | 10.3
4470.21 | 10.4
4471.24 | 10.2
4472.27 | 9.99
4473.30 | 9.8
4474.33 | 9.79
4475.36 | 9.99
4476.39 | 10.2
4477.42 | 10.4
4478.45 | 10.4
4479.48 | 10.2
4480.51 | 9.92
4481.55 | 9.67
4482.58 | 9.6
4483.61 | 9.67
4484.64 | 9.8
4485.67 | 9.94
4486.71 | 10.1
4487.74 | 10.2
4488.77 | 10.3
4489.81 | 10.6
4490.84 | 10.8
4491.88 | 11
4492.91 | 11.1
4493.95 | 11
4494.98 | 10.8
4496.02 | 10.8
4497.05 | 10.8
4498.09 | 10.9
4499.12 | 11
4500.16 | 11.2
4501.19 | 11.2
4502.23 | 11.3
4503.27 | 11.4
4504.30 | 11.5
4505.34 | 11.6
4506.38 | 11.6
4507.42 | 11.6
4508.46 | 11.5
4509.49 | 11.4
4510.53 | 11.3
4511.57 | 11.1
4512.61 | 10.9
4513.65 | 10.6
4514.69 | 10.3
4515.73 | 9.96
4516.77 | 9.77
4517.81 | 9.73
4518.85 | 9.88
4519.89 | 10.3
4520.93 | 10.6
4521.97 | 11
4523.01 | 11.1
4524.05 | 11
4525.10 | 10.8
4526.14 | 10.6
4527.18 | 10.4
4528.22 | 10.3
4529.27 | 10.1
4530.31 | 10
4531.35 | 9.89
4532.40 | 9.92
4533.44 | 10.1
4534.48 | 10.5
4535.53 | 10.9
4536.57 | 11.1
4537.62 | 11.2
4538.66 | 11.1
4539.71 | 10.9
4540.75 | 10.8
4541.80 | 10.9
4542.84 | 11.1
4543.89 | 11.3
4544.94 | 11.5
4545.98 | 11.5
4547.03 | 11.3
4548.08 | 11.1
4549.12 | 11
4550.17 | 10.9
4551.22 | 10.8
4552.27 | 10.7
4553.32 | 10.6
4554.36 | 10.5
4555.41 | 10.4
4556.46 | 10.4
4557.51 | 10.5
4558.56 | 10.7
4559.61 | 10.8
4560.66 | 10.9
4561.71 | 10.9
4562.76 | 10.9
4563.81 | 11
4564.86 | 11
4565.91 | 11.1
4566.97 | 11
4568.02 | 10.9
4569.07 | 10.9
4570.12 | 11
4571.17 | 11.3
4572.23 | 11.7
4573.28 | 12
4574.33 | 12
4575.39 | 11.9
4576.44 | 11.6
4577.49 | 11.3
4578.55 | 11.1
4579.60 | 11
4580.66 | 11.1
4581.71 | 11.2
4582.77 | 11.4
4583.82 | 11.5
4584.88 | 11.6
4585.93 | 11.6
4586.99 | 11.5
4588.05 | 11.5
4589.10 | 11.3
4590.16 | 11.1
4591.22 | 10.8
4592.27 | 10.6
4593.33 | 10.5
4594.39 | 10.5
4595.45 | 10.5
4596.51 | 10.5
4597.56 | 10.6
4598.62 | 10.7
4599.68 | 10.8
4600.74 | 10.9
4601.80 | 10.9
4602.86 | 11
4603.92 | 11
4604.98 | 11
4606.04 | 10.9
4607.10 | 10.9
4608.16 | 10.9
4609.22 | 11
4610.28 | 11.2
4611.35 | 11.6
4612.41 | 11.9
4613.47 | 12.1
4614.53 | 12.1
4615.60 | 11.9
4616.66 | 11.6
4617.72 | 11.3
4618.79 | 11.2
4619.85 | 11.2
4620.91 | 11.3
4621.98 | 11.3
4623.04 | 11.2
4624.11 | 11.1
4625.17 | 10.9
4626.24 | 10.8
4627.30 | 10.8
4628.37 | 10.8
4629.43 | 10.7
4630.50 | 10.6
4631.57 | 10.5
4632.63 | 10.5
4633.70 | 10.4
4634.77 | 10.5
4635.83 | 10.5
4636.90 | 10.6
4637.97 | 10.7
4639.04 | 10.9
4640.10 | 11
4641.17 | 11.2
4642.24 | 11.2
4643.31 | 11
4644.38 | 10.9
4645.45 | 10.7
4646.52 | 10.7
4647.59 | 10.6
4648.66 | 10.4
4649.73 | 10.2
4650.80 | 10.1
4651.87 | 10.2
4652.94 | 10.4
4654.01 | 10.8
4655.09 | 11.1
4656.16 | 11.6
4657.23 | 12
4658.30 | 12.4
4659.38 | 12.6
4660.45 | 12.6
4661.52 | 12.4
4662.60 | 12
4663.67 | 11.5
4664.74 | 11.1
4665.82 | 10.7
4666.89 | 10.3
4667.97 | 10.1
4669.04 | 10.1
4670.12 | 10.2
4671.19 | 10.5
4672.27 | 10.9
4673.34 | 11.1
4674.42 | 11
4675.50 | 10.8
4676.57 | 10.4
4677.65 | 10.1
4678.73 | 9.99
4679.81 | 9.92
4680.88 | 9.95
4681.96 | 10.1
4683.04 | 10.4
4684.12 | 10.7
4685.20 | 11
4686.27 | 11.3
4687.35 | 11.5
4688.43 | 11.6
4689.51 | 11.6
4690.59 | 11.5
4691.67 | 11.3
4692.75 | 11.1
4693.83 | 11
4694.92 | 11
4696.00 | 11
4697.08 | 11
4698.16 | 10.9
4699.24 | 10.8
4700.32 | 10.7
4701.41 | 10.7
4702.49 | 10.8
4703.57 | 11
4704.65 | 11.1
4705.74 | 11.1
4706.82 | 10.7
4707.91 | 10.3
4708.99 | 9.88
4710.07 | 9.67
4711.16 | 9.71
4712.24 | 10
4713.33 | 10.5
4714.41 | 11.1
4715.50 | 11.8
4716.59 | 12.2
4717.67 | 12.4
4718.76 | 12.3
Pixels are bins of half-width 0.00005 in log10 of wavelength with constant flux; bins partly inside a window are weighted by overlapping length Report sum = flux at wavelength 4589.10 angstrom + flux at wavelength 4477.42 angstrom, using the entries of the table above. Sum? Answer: 21.7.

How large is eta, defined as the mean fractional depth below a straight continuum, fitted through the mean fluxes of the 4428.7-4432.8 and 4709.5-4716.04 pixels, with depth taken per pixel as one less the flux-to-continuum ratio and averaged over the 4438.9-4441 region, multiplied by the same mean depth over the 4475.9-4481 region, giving 0.0021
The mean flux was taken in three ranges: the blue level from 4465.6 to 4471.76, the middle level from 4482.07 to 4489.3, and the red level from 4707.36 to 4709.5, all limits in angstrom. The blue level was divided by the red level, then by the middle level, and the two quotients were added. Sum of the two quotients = 2.01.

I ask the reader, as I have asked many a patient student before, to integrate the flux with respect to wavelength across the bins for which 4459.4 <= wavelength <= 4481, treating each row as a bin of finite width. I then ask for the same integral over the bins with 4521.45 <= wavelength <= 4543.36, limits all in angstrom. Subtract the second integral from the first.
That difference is -23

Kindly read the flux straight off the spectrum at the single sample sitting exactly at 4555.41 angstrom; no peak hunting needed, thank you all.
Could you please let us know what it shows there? 10.4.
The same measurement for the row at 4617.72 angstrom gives 11.3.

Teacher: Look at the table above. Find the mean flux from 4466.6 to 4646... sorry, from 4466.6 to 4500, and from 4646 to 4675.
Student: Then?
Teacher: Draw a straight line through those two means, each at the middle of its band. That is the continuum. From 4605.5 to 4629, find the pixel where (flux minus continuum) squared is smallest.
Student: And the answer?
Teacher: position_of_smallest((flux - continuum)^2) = 4625.17 angstrom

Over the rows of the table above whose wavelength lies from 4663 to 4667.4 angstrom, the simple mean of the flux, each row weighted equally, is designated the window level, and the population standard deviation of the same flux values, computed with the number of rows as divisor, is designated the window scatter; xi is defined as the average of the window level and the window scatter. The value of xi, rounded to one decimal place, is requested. 5.7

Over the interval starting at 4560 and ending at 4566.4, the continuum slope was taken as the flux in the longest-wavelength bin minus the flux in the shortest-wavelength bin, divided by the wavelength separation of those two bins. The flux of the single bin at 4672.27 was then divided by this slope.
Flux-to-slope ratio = 286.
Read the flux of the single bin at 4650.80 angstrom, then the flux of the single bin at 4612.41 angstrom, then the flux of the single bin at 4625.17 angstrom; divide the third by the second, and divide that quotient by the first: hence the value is 0.091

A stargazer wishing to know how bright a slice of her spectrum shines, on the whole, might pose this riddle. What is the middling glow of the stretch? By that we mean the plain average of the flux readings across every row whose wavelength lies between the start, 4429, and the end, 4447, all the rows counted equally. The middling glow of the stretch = 10.0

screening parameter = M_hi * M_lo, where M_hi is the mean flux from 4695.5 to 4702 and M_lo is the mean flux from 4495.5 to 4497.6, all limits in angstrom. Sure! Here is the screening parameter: 117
